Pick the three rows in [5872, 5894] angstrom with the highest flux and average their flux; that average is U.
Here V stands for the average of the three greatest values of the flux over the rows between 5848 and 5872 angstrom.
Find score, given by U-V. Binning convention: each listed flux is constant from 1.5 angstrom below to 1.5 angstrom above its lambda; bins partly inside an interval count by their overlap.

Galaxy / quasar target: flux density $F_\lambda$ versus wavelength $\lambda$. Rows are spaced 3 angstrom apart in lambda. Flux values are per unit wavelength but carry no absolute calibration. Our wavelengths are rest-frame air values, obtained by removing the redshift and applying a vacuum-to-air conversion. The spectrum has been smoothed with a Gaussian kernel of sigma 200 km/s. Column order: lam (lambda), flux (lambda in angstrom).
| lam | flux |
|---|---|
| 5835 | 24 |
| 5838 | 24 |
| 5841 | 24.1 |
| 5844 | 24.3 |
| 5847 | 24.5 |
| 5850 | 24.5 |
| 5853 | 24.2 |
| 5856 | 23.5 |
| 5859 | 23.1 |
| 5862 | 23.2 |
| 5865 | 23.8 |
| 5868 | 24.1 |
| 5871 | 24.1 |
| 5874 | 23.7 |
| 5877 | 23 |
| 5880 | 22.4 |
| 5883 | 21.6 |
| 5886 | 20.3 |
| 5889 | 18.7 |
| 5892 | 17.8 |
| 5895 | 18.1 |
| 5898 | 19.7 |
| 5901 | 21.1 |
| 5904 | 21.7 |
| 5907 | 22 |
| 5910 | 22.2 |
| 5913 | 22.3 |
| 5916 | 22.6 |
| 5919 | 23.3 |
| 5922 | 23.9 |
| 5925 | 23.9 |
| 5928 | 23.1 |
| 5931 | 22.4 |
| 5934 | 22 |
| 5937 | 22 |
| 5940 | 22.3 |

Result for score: -1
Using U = 23.0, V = 24.3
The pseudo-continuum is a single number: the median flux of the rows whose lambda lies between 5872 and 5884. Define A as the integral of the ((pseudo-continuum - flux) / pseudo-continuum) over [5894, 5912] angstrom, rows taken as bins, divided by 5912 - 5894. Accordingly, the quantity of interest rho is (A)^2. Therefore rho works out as 0.006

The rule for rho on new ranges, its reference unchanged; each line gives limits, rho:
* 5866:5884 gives 0.001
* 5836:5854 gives 0.005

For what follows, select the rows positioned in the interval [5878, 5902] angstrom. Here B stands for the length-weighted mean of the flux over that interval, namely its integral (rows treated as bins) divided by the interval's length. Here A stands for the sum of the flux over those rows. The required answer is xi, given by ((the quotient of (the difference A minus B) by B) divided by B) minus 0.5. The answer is -0.15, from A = 160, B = 20.0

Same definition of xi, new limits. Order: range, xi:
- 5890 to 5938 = 0.19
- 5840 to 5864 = -0.21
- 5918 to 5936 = -0.28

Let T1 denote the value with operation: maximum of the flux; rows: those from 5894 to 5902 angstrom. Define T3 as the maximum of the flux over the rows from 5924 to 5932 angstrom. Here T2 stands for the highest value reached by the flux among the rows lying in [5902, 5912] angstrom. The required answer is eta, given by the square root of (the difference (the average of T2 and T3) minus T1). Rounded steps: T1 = 21.1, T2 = 22.2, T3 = 23.9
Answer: 1.4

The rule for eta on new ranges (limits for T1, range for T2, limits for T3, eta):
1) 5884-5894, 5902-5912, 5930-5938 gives 1.4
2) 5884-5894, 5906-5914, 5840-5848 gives 1.8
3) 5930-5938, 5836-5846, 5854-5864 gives 1.2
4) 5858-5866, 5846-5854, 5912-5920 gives 0.3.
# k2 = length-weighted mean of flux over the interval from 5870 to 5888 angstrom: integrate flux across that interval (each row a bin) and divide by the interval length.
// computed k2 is 22.4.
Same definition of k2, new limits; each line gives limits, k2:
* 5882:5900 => 19.4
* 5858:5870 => 23.6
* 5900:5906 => 21.5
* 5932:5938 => 22.0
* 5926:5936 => 22.5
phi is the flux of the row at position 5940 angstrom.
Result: 22.3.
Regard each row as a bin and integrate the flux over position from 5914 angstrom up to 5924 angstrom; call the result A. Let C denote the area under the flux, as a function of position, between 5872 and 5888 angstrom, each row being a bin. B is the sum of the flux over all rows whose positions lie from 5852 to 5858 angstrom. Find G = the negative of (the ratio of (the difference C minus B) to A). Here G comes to -1.3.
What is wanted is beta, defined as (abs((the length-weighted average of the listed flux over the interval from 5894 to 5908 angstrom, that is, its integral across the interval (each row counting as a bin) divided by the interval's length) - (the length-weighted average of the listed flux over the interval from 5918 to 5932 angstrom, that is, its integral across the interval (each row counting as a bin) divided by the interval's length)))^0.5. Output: 1.67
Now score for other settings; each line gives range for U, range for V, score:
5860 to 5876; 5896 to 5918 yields 2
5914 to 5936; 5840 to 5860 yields -1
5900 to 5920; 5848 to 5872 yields -2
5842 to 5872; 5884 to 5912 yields 2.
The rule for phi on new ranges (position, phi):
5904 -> 21.7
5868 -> 24.1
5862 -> 23.2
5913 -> 22.3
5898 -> 19.7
